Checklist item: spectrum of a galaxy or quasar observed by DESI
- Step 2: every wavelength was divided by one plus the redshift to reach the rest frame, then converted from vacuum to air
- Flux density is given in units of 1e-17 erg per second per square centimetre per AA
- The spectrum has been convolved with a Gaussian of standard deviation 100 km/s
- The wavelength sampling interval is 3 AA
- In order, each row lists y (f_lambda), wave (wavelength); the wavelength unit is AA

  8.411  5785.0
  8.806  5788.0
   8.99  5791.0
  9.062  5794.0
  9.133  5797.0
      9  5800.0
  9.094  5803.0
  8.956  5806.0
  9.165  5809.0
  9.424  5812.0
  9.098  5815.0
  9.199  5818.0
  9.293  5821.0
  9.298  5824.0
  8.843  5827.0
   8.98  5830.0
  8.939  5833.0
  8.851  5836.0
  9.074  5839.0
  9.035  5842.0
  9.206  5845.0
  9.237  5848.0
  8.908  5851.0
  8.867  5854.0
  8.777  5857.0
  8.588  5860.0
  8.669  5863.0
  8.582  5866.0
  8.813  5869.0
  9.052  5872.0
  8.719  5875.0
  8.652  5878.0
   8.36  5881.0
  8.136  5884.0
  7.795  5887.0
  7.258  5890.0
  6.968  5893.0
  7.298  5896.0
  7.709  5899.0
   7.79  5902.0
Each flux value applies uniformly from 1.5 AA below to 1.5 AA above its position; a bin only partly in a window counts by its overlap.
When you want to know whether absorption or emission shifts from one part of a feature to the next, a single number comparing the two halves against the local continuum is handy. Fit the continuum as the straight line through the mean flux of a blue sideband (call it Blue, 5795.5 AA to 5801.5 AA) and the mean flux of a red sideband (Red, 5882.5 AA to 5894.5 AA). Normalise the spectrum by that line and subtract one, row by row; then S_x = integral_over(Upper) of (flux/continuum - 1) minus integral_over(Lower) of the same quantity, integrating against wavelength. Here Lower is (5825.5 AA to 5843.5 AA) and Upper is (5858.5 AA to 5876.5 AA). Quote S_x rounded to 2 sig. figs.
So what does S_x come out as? 0.86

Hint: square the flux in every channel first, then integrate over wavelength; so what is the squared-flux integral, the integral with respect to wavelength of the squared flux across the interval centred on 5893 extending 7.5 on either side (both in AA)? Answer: 824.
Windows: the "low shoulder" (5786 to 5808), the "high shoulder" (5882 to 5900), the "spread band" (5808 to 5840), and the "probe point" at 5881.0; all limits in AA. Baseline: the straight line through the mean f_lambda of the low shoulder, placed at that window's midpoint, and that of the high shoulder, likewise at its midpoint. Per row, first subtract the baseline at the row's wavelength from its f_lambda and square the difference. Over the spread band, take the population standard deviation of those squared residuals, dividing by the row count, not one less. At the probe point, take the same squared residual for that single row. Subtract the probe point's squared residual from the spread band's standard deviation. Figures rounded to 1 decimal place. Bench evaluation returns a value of -0.3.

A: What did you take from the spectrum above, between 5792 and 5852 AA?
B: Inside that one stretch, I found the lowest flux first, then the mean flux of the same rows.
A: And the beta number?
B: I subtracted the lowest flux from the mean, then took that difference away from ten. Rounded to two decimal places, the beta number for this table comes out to 9.75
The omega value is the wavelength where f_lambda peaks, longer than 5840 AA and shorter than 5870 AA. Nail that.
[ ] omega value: 5848.0 AA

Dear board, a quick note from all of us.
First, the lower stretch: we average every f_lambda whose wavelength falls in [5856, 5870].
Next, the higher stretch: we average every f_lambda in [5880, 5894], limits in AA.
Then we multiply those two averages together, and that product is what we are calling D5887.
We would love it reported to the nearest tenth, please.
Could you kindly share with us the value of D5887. 66.9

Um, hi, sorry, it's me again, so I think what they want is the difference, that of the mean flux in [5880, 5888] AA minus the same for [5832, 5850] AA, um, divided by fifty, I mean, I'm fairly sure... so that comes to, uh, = -0.019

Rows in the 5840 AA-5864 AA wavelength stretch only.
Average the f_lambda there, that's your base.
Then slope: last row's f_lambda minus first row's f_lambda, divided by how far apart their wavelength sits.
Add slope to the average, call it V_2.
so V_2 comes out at 8.9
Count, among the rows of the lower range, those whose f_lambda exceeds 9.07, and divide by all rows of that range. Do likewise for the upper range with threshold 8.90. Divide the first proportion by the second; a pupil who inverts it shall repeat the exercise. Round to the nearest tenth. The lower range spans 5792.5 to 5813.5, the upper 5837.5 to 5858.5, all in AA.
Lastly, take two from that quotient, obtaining -1.2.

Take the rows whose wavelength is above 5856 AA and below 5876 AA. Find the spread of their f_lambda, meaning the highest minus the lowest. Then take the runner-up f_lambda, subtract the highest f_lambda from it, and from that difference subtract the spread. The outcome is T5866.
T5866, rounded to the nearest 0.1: -0.7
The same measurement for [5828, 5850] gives -0.4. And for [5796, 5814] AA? -0.7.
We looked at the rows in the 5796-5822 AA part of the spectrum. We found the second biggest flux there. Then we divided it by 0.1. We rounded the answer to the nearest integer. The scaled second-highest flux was 93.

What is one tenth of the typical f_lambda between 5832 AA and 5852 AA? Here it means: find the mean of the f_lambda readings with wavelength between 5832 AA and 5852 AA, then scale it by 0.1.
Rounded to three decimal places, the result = 0.904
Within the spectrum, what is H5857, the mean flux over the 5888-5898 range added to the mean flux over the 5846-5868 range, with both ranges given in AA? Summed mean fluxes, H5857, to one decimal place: 16.0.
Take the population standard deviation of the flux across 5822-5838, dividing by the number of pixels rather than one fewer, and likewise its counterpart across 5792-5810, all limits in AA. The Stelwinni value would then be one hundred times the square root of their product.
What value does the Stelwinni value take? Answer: 11.0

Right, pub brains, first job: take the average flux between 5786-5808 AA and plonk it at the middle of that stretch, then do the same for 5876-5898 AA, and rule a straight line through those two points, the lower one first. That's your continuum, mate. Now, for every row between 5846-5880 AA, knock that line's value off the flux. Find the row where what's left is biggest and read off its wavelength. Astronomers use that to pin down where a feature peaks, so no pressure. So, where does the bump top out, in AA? 5872.0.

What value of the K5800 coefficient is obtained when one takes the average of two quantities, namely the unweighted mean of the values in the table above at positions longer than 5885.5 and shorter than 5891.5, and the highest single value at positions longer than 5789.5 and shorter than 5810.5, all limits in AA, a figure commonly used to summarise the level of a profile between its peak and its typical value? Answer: 8.3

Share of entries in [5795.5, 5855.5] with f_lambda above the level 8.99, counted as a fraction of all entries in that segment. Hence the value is 0.65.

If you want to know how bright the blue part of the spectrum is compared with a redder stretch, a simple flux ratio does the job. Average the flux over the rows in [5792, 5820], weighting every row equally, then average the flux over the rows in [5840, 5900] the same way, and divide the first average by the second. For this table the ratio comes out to 1.08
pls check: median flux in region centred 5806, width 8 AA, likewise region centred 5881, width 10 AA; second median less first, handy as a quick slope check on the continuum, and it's -0.7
